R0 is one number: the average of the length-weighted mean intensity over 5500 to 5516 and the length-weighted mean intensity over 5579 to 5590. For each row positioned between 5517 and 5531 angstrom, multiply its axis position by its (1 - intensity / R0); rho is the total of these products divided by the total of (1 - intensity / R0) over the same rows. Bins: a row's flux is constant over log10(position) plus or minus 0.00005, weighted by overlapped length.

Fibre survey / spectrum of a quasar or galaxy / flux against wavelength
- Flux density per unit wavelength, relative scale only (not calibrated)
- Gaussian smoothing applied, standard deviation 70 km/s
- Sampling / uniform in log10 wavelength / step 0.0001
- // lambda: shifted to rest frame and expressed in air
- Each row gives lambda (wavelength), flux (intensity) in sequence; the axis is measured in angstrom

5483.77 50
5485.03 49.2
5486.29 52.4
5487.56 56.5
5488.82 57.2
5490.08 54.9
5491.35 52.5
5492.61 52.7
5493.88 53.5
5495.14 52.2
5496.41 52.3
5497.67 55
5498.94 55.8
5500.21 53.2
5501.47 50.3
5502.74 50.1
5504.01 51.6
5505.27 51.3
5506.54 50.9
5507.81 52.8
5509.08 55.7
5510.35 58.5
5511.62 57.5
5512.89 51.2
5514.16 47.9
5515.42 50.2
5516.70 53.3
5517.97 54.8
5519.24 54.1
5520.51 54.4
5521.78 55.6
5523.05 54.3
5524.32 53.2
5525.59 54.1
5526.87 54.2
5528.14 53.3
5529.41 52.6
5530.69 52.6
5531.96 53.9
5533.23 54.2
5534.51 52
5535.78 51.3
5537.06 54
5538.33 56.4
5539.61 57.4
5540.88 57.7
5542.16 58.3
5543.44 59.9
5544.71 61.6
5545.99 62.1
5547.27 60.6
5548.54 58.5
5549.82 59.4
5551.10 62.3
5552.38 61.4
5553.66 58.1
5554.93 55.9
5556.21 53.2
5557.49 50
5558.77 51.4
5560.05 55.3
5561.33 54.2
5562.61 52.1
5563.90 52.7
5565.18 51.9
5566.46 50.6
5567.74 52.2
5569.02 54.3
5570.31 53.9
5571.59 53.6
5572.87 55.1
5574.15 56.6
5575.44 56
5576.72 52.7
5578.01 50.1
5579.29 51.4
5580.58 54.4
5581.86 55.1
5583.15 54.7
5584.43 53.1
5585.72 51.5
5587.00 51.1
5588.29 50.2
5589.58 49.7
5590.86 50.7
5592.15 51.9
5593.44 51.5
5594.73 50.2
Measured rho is 5522.5 angstrom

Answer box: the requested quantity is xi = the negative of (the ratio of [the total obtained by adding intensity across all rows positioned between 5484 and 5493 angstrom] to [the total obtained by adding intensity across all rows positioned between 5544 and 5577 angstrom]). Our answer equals -0.26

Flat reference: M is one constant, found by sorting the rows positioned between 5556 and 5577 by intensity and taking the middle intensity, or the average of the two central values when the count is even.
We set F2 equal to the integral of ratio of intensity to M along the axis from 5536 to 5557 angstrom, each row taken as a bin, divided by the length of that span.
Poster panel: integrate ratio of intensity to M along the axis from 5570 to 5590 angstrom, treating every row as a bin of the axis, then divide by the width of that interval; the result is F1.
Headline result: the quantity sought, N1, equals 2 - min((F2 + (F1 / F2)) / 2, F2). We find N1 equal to 1.00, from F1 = 1.00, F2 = 1.10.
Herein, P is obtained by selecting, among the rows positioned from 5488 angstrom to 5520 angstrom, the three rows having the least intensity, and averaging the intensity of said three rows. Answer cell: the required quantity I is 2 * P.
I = 99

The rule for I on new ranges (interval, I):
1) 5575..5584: 103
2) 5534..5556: 105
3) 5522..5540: 104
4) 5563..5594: 100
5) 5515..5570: 101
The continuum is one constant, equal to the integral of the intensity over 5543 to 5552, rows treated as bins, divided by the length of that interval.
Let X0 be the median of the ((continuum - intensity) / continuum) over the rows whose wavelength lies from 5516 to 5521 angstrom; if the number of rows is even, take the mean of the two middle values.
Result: 0.11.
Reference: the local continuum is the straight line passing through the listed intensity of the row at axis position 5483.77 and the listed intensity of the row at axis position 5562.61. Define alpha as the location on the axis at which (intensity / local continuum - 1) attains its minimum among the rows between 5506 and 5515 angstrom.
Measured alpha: 5514.16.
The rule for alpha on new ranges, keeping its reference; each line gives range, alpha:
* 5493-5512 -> 5502.74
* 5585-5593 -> 5589.58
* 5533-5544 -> 5535.78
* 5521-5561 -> 5557.49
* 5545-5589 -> 5588.29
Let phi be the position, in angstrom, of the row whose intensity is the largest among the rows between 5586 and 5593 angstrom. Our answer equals 5592.15 angstrom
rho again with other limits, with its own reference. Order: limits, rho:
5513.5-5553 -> 5543.7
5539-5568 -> 5547.2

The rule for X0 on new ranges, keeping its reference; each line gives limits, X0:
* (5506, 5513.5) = 0.11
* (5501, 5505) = 0.17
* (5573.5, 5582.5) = 0.10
